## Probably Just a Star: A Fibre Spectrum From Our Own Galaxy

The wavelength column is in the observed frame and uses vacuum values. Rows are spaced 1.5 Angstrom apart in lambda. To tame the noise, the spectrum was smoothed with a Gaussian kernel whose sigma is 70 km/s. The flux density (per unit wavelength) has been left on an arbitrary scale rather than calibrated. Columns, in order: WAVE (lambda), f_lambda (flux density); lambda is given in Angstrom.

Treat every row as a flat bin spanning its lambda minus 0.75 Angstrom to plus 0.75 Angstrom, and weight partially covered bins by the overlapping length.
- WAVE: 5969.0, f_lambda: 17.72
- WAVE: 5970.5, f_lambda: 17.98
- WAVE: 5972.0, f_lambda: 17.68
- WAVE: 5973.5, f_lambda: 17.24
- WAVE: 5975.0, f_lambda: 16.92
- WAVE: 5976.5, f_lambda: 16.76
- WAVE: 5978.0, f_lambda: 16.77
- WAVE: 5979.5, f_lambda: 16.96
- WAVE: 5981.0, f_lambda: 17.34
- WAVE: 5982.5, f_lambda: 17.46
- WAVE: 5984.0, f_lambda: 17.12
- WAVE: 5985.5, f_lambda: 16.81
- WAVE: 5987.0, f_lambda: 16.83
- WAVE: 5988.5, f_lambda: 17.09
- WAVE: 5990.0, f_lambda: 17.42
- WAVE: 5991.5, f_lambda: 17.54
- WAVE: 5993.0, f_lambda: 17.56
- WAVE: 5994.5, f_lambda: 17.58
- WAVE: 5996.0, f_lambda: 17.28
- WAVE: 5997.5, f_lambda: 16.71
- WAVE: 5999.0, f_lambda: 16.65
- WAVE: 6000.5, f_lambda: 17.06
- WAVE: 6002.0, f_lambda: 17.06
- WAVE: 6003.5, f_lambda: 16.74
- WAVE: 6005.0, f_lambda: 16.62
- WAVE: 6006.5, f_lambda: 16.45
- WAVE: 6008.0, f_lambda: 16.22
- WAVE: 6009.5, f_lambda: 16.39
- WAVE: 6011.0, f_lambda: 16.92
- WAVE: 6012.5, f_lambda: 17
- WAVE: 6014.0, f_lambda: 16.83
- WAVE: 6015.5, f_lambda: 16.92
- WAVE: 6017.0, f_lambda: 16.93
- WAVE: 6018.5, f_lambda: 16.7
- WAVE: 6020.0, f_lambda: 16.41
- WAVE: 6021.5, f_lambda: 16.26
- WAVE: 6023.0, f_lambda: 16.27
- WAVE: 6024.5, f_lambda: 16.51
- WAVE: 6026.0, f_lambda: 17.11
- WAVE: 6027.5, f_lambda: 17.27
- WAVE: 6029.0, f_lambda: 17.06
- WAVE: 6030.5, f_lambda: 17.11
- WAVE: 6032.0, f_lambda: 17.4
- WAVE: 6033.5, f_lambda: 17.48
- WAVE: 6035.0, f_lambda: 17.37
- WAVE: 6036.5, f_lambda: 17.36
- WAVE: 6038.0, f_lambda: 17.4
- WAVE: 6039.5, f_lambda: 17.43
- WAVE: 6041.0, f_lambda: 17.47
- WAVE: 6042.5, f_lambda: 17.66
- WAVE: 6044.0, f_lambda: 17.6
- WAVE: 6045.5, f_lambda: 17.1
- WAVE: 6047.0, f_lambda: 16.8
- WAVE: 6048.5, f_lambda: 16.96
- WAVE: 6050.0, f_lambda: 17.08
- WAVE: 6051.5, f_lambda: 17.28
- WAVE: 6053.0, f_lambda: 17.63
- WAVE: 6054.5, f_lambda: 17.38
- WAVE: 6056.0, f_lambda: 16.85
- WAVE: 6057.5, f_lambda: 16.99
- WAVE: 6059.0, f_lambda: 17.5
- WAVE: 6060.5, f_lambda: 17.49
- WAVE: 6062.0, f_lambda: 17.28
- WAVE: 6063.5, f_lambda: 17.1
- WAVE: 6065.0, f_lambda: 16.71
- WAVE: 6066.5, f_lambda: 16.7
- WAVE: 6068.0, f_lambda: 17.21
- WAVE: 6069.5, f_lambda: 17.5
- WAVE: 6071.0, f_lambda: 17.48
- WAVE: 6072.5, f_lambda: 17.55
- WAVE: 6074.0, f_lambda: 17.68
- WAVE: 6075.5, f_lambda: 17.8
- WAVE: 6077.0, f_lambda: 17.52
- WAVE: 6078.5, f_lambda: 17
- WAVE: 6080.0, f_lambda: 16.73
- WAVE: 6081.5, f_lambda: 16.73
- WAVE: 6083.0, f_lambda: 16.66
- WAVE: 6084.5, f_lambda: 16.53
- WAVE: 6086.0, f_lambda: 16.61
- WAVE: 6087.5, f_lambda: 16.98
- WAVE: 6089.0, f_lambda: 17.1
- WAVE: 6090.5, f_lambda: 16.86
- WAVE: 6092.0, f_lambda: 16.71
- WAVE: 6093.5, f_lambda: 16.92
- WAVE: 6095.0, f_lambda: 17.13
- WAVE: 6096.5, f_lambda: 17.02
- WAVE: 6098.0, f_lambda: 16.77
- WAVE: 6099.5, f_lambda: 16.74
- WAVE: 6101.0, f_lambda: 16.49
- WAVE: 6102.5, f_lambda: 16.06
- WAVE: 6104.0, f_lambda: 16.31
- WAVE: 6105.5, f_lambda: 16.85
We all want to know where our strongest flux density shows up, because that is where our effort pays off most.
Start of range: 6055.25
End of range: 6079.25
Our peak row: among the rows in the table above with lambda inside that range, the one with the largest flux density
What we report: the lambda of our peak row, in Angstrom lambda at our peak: 6075.5 Angstrom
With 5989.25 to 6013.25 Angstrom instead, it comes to 5994.5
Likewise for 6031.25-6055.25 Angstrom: 6042.5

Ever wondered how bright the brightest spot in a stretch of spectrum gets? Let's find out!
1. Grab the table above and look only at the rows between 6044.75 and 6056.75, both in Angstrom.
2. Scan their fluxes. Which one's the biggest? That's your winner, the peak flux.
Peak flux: 17.63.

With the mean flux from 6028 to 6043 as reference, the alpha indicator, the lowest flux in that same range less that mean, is -0.31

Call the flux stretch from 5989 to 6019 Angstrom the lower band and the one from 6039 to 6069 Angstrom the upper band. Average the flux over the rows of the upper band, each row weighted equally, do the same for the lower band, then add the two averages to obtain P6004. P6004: 34.1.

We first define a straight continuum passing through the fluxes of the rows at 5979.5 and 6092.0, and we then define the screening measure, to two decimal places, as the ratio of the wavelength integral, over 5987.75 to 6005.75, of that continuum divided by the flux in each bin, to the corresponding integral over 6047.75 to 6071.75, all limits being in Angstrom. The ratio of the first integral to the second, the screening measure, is 0.76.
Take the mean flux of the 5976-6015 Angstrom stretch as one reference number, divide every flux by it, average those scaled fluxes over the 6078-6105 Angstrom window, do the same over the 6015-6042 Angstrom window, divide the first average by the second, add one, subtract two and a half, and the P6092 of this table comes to -0.517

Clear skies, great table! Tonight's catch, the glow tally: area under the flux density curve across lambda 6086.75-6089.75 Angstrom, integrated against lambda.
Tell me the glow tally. 51.1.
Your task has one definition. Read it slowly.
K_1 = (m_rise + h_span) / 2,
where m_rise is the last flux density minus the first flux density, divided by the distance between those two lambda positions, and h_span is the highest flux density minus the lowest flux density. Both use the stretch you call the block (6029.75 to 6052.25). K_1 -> 0.43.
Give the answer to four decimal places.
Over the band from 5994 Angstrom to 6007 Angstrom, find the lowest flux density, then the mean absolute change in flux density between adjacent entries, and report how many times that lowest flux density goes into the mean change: 0.0148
